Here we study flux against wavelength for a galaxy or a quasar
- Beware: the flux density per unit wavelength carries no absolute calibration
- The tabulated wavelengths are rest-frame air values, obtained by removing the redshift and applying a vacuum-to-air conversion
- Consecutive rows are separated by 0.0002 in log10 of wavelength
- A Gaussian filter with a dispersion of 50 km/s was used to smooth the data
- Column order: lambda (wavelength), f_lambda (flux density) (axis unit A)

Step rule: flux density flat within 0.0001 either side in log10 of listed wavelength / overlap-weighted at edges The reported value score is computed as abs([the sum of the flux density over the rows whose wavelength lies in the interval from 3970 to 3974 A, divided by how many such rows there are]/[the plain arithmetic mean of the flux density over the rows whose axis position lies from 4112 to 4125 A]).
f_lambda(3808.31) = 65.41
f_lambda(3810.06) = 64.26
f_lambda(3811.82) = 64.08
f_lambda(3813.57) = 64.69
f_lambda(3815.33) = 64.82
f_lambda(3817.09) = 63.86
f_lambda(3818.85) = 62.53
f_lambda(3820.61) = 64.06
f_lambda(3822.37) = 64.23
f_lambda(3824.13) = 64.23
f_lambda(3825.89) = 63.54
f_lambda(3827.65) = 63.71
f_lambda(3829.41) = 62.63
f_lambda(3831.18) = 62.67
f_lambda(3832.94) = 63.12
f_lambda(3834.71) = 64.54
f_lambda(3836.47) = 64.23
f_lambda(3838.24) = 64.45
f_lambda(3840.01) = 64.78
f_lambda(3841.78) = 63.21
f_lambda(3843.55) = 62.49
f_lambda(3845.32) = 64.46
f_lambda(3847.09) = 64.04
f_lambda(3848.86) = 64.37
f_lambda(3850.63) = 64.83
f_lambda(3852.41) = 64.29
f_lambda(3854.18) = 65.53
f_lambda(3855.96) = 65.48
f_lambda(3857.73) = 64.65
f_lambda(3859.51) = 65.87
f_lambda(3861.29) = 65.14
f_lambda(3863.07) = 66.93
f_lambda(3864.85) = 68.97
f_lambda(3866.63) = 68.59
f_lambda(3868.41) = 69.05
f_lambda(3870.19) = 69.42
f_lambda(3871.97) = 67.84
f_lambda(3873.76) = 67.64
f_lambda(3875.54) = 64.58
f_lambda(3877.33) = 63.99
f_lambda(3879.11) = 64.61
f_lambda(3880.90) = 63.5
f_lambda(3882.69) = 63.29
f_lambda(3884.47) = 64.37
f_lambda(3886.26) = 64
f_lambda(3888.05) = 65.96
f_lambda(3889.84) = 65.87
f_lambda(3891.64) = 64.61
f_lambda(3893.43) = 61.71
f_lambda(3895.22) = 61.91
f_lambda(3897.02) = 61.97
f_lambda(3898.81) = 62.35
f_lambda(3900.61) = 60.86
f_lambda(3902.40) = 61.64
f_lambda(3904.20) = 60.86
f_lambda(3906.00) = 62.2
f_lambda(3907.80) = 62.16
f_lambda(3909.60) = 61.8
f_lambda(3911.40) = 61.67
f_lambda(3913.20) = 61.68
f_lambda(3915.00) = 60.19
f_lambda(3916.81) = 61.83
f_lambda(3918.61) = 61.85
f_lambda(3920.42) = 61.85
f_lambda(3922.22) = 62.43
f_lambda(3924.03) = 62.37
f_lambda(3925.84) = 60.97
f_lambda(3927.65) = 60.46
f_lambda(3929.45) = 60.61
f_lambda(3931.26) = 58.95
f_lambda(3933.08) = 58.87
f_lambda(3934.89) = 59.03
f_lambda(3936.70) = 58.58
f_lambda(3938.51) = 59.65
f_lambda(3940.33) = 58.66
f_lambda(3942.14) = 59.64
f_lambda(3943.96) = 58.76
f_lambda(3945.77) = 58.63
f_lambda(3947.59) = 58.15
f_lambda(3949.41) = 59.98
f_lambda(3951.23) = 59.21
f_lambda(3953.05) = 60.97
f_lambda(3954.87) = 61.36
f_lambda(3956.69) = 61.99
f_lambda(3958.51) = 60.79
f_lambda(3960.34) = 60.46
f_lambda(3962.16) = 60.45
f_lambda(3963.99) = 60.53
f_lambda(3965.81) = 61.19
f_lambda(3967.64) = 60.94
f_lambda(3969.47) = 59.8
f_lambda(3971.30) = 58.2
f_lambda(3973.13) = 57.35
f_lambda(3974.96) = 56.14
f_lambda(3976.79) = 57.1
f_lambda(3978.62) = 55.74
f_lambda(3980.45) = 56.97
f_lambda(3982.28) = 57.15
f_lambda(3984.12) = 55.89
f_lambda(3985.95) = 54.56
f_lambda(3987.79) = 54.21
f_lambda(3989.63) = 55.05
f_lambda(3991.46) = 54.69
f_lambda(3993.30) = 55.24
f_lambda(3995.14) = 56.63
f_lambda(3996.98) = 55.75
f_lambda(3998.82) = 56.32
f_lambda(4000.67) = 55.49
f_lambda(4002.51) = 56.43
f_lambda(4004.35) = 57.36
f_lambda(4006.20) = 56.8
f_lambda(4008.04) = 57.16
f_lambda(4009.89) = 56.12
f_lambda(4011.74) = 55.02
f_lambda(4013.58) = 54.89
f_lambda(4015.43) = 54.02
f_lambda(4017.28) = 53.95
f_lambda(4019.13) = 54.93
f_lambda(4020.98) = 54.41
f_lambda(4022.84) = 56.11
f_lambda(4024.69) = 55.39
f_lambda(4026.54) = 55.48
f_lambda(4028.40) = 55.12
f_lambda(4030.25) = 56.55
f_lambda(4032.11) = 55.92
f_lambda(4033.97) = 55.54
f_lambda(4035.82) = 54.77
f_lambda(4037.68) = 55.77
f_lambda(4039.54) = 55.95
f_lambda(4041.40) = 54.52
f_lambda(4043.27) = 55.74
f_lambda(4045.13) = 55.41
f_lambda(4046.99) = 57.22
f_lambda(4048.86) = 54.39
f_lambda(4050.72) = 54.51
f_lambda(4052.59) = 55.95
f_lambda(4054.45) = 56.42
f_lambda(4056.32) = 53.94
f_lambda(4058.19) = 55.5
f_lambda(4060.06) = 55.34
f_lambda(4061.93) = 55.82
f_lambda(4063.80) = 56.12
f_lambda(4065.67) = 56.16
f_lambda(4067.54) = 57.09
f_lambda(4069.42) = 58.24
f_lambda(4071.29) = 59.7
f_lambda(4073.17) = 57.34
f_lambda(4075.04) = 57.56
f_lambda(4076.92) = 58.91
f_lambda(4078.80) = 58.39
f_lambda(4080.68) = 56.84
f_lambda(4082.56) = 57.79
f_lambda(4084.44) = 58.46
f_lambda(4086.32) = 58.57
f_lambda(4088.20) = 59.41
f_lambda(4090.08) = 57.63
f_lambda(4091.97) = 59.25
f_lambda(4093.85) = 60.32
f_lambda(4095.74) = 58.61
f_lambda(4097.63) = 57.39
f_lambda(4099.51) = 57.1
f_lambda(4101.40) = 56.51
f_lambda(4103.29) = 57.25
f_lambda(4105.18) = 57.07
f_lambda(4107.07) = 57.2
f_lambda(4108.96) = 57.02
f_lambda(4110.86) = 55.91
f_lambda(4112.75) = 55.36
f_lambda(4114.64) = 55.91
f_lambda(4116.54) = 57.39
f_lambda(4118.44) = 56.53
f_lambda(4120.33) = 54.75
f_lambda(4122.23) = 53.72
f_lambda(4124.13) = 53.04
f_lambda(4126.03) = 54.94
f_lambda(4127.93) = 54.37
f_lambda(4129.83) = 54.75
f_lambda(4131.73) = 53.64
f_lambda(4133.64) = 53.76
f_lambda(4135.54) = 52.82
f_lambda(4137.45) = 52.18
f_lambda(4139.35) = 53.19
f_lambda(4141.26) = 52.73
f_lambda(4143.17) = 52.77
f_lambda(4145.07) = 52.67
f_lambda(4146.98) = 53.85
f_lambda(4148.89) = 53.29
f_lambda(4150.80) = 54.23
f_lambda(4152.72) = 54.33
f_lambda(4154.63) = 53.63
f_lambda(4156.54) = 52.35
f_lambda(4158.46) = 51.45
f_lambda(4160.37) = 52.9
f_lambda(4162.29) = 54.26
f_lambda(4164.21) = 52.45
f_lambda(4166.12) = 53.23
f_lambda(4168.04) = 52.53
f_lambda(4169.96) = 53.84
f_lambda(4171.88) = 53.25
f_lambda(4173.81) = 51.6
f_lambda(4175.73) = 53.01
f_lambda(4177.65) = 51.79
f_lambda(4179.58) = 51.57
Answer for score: 1.05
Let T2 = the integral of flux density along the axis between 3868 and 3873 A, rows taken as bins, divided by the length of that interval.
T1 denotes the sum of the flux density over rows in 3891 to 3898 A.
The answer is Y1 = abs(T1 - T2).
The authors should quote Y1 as 182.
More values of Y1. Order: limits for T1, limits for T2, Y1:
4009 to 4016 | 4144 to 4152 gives 167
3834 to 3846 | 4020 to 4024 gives 393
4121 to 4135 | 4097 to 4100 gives 321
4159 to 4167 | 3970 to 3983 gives 156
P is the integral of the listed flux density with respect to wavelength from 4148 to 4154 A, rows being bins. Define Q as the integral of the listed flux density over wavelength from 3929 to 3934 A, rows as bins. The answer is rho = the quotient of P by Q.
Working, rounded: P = 323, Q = 296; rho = 1.09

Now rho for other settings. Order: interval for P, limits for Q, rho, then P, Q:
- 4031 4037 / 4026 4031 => 1.19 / 333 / 279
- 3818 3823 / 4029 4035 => 0.95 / 318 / 336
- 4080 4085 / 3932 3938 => 0.82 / 288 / 353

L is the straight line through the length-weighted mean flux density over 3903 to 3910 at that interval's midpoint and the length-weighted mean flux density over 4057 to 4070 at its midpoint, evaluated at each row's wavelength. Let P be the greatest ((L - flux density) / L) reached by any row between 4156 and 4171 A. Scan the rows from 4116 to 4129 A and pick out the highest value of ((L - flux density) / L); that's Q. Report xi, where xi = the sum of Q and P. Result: 0.05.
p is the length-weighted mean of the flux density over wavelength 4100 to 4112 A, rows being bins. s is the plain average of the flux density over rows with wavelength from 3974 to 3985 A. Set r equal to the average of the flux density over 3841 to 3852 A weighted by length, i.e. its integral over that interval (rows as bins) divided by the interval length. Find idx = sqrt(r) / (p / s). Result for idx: 8.0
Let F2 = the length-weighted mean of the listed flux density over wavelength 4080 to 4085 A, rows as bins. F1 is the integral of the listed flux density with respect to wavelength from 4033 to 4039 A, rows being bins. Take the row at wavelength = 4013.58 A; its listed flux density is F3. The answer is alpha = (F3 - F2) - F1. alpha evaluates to -335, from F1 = 333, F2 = 57.7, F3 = 54.89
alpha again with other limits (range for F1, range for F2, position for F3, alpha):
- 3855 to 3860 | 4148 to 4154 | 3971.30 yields -322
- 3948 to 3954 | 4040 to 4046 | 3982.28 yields -357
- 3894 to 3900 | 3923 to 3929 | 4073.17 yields -376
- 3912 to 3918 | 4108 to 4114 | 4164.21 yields -371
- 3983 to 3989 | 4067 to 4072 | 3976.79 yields -331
